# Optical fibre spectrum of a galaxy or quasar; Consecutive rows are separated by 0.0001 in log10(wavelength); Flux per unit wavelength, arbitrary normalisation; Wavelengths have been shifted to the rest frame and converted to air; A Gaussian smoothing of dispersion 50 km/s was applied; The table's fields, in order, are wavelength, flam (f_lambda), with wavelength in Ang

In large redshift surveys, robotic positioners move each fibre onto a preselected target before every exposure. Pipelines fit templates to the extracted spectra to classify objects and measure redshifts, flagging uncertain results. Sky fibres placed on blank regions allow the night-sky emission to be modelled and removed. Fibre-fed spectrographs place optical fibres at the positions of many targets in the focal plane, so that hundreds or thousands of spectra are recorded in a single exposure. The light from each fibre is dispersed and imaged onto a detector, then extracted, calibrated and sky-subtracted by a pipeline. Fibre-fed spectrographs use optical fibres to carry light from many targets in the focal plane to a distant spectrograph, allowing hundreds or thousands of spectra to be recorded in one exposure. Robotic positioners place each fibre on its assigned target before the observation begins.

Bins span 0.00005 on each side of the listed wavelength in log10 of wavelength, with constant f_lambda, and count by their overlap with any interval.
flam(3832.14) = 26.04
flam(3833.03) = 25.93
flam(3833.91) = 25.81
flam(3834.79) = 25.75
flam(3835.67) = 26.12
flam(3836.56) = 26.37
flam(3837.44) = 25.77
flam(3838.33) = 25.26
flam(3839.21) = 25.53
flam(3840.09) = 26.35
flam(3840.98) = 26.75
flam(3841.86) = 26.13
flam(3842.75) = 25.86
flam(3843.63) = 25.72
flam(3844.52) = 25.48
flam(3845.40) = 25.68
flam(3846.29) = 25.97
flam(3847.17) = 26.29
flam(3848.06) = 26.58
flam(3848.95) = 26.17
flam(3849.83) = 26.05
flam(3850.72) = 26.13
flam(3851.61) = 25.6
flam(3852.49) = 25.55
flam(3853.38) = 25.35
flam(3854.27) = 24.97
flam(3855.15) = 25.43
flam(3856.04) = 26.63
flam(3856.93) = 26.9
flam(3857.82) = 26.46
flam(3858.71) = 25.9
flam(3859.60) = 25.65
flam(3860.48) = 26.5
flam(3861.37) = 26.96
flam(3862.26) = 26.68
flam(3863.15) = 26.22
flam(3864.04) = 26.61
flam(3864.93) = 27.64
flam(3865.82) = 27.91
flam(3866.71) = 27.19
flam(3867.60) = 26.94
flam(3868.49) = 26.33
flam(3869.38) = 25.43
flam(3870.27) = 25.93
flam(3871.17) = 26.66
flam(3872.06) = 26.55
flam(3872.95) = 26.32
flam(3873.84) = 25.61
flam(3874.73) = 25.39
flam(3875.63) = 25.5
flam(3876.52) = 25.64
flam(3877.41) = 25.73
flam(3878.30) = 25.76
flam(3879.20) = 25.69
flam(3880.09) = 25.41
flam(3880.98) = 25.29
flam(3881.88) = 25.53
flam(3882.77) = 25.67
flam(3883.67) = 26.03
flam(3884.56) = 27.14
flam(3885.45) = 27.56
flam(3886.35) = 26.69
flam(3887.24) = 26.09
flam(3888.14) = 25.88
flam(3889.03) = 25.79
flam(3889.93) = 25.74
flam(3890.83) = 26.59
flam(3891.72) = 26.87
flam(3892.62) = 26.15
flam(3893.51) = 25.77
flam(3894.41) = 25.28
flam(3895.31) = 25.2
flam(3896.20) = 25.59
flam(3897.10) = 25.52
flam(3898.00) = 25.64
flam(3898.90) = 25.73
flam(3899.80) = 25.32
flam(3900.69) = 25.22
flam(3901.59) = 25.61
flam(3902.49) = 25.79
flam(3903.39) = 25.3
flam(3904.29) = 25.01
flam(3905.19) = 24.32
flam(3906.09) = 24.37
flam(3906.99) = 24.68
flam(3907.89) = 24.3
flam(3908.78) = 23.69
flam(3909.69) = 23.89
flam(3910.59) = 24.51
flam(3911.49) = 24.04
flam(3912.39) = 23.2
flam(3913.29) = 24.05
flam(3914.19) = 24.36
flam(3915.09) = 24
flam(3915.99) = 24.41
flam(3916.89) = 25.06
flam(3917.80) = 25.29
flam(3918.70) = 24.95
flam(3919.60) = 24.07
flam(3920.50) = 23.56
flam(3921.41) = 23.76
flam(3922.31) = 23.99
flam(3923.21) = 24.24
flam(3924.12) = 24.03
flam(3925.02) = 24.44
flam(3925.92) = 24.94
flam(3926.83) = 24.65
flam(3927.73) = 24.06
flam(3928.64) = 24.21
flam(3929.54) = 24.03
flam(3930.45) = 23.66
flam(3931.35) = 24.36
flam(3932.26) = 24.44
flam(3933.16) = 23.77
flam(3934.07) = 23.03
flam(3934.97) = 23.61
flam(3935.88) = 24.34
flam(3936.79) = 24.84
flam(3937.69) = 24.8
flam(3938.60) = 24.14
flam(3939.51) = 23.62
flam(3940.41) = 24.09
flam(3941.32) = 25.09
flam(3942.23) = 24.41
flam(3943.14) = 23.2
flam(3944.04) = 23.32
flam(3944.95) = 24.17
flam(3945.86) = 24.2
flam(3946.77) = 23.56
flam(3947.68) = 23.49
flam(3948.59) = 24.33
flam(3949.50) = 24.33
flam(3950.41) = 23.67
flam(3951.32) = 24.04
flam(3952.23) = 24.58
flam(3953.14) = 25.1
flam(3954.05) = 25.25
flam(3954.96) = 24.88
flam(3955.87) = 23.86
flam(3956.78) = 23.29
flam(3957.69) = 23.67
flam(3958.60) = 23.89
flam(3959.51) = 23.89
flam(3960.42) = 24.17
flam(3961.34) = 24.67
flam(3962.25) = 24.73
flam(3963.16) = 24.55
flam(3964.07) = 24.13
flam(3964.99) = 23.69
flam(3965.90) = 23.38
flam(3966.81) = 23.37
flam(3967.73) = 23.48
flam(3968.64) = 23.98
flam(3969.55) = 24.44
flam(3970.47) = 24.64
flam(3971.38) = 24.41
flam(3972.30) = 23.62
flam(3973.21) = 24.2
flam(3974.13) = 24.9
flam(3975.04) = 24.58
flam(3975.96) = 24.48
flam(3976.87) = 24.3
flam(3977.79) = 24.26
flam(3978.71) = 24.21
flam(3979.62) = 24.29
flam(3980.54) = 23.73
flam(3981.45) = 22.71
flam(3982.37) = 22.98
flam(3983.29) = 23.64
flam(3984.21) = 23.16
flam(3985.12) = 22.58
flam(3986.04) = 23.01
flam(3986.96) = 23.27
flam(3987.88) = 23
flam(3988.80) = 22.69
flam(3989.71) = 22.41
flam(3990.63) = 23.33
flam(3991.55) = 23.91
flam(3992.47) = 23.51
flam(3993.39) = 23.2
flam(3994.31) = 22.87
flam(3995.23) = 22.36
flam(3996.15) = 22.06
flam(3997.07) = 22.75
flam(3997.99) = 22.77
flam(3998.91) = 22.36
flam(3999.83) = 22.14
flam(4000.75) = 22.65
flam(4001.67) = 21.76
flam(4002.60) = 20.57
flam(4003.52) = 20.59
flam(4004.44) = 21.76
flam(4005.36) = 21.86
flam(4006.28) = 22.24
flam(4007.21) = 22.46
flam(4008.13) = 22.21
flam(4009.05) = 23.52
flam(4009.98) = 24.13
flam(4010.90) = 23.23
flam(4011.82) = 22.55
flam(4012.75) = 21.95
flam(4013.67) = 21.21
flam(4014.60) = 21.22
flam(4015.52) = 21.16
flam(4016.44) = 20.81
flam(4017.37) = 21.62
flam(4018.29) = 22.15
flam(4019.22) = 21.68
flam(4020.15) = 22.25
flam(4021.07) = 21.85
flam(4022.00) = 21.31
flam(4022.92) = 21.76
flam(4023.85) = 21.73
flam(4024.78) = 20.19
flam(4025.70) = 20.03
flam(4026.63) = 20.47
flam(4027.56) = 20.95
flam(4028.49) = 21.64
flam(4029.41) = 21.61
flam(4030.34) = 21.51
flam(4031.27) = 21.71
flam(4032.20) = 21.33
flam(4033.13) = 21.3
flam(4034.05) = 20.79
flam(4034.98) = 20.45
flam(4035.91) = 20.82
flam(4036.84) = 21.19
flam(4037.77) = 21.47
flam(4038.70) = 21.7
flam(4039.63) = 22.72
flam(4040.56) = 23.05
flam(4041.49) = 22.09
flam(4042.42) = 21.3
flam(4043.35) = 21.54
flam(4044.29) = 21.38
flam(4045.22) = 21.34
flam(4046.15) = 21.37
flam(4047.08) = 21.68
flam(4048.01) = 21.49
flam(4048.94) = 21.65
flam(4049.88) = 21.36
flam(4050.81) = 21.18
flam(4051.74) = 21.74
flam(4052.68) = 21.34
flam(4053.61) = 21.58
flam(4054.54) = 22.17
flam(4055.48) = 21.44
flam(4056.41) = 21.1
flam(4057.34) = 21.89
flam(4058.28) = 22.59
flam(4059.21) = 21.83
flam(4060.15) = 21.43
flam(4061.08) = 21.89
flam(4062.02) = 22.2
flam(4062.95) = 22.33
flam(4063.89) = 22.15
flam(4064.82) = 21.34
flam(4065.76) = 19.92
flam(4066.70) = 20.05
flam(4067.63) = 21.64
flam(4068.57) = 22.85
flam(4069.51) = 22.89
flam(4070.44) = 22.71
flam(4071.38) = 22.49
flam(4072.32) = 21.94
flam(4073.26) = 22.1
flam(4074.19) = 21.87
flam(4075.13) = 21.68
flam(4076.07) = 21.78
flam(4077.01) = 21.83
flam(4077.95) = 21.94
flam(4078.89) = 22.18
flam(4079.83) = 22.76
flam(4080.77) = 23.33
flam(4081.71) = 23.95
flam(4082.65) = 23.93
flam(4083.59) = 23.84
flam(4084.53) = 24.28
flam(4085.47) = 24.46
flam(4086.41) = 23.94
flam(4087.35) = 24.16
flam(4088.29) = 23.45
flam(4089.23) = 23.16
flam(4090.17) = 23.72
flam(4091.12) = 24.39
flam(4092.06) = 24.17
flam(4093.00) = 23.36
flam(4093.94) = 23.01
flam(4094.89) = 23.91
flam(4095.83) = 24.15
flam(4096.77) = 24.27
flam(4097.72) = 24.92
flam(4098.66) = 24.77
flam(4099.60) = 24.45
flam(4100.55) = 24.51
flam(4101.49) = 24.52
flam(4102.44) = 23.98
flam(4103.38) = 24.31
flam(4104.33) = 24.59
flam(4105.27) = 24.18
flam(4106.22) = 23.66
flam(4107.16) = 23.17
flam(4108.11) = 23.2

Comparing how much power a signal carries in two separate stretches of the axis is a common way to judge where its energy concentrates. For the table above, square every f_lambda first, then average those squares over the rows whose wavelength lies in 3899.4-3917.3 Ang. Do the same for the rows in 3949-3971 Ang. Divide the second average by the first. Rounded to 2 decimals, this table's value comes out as 0.97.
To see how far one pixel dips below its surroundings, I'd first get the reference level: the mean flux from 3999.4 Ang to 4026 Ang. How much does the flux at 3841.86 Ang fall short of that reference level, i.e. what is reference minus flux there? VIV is -4.3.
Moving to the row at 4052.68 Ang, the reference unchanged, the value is 0.5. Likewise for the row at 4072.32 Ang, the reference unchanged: -0.1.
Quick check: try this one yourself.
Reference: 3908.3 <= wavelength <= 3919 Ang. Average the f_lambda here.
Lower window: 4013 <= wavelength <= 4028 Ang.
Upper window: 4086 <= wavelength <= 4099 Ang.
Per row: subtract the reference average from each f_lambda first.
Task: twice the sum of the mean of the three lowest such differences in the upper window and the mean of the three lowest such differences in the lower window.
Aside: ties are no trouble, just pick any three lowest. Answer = -10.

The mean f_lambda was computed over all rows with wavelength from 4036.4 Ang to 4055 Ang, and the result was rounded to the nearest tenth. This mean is 21.7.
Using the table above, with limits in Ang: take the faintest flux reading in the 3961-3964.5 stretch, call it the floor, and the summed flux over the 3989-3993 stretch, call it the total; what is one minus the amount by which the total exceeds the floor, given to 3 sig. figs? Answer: -68.0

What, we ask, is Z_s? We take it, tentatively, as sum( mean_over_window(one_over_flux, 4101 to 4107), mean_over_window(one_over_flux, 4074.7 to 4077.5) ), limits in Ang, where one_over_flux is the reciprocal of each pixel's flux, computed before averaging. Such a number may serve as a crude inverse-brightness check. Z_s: 0.0873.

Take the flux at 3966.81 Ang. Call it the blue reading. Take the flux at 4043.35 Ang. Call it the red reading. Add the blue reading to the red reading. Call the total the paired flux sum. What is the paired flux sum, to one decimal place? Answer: 44.9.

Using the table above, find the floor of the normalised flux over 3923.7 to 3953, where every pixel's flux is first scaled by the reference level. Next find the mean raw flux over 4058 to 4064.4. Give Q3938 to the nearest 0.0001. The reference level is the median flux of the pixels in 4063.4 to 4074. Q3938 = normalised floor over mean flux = 0.0472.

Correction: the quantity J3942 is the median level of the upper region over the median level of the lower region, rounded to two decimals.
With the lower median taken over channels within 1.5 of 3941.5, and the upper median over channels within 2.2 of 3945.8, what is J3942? 0.97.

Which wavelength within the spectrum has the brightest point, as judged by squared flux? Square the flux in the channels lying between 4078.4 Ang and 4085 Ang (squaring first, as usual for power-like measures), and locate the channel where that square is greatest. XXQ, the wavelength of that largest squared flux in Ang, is 4084.53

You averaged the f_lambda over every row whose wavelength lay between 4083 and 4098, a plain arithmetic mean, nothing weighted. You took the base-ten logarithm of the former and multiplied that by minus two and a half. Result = -3.45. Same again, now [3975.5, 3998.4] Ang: -3.42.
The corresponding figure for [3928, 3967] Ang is -3.45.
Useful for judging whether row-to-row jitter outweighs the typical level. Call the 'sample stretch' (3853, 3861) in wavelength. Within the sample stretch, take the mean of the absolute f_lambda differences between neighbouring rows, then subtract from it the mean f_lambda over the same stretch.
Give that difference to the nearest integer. -25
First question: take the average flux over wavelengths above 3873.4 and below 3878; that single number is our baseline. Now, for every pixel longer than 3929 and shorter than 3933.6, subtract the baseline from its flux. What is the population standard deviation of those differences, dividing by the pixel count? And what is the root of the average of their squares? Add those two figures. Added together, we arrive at 2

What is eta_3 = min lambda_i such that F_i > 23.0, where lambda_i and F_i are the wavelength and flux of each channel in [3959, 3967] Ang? 3959.51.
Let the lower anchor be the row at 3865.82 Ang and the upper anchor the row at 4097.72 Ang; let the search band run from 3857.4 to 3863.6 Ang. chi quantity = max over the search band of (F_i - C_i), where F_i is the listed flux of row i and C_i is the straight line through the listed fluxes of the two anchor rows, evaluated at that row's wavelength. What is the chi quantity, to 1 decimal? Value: -1.0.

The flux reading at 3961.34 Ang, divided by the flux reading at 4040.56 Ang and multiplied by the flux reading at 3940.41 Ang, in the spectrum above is 26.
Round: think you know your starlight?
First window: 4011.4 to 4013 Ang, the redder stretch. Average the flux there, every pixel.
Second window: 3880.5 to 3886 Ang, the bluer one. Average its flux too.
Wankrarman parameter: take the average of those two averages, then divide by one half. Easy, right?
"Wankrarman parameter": 48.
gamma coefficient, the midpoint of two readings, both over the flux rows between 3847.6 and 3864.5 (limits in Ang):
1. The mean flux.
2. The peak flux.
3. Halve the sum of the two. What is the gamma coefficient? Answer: 26.5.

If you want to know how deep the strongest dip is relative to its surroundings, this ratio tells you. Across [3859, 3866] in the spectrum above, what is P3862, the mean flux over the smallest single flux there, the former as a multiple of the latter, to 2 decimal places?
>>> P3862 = 1.04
